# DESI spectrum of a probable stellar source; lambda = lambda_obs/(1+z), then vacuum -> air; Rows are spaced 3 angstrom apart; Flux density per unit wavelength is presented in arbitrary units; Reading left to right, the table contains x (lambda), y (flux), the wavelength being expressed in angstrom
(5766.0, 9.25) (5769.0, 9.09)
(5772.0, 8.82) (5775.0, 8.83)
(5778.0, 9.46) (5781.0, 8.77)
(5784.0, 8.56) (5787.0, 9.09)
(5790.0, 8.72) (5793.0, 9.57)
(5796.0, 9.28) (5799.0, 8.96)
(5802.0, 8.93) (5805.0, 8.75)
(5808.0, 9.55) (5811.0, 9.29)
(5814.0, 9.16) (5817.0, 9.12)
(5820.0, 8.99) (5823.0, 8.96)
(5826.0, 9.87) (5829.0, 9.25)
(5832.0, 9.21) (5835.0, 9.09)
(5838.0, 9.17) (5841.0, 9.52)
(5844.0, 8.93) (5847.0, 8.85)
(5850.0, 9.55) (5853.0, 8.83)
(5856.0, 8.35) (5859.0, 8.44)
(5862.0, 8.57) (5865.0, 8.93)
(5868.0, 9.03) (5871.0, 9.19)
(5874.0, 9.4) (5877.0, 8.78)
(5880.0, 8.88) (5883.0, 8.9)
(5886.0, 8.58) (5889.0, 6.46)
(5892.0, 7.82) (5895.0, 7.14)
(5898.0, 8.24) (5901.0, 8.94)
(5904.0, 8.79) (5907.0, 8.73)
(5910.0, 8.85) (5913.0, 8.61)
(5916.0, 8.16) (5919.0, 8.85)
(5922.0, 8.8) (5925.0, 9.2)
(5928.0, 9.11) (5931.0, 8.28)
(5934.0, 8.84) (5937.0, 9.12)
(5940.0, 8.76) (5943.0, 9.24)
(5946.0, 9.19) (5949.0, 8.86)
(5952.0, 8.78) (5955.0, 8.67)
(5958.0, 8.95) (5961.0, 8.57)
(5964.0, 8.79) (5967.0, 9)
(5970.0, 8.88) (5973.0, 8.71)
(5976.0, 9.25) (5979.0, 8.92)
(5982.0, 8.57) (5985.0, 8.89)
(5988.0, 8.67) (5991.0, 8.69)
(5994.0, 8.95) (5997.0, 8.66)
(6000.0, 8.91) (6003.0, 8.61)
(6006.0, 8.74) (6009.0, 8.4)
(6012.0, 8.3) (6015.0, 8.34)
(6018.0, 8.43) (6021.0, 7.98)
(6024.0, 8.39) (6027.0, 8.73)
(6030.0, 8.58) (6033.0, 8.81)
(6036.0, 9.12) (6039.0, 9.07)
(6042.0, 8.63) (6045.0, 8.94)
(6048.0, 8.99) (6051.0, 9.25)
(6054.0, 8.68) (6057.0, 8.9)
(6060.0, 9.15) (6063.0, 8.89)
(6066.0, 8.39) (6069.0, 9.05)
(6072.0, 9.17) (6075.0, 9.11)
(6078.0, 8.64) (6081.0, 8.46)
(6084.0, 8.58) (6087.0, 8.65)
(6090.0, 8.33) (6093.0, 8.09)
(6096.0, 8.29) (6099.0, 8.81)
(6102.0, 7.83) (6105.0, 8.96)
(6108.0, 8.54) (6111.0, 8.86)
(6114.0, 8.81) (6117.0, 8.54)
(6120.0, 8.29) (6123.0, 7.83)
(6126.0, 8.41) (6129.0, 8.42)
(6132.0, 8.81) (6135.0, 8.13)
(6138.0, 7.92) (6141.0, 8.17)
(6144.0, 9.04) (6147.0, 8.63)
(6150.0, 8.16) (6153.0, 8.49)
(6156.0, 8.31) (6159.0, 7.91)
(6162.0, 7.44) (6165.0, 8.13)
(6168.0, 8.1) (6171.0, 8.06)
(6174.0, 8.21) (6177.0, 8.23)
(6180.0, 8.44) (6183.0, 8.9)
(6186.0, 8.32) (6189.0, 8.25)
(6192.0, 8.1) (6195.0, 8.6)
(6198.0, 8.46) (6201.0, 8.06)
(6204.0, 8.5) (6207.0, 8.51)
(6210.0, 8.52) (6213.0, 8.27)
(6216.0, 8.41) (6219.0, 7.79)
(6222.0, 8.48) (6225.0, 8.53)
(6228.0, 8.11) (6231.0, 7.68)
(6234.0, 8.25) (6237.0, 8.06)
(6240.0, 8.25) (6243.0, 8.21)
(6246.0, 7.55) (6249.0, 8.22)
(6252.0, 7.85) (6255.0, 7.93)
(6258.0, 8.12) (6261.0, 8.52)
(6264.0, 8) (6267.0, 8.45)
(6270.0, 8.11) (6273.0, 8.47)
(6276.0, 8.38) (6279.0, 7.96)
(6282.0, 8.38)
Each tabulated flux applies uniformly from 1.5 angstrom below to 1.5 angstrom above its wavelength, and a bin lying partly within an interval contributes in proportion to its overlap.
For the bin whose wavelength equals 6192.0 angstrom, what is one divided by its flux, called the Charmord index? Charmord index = 0.123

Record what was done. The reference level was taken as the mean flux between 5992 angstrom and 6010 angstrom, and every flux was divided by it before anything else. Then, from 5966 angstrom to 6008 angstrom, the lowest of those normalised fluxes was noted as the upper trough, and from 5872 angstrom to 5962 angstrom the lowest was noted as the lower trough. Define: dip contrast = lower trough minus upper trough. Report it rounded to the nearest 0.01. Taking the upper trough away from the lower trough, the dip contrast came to -0.24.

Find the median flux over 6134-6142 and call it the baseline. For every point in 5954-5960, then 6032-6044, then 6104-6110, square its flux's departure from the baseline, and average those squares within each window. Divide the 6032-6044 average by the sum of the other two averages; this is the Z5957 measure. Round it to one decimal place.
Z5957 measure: 0.7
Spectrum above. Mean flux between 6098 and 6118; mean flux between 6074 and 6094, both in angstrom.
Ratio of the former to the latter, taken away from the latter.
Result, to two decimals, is 7.54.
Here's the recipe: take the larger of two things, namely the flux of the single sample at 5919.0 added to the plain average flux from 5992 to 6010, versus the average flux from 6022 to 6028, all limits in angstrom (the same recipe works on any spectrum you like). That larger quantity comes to 17.6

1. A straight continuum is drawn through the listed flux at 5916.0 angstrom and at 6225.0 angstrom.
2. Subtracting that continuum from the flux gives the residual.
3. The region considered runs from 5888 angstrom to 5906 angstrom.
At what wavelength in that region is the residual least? 5889.0 angstrom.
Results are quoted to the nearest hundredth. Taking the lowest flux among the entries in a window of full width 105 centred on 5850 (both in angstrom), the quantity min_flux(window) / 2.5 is 2.58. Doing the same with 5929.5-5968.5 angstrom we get 3.31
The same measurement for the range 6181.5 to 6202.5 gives 3.22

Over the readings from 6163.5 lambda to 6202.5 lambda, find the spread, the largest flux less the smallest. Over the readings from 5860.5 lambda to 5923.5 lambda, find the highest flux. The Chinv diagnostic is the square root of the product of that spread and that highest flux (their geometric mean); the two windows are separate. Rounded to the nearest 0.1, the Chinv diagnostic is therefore 2.8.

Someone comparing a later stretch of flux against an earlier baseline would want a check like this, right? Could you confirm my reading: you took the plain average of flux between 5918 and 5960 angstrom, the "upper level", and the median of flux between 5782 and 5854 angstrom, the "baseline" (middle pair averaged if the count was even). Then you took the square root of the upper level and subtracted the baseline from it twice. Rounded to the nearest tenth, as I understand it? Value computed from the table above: -15.2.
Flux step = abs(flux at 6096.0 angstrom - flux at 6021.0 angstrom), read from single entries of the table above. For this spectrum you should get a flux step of 0.31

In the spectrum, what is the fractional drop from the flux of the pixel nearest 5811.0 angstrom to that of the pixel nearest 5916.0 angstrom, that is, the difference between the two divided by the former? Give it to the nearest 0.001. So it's 0.122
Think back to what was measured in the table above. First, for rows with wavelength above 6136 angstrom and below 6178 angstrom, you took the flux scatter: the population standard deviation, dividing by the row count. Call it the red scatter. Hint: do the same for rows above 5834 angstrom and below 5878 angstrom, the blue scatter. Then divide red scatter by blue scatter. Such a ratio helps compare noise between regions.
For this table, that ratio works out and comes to 1.0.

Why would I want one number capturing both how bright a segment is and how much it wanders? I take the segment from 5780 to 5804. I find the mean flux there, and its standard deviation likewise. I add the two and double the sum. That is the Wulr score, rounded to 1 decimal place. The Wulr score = 18.6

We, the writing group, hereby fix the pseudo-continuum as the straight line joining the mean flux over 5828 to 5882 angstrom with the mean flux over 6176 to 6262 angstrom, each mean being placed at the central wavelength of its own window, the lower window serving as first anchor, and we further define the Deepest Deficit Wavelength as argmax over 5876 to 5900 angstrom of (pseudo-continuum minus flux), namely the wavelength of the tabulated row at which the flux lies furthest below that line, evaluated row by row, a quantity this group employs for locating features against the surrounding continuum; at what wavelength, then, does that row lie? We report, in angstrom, 5889.0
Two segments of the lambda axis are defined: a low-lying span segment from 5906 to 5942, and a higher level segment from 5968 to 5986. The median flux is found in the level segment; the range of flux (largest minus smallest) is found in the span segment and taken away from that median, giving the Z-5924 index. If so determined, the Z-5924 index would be 7.8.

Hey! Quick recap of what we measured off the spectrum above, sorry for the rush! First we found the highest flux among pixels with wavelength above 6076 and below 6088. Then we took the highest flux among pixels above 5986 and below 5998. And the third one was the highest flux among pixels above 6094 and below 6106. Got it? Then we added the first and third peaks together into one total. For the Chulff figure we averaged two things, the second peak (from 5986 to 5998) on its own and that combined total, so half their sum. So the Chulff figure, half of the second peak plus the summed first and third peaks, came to 13.3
